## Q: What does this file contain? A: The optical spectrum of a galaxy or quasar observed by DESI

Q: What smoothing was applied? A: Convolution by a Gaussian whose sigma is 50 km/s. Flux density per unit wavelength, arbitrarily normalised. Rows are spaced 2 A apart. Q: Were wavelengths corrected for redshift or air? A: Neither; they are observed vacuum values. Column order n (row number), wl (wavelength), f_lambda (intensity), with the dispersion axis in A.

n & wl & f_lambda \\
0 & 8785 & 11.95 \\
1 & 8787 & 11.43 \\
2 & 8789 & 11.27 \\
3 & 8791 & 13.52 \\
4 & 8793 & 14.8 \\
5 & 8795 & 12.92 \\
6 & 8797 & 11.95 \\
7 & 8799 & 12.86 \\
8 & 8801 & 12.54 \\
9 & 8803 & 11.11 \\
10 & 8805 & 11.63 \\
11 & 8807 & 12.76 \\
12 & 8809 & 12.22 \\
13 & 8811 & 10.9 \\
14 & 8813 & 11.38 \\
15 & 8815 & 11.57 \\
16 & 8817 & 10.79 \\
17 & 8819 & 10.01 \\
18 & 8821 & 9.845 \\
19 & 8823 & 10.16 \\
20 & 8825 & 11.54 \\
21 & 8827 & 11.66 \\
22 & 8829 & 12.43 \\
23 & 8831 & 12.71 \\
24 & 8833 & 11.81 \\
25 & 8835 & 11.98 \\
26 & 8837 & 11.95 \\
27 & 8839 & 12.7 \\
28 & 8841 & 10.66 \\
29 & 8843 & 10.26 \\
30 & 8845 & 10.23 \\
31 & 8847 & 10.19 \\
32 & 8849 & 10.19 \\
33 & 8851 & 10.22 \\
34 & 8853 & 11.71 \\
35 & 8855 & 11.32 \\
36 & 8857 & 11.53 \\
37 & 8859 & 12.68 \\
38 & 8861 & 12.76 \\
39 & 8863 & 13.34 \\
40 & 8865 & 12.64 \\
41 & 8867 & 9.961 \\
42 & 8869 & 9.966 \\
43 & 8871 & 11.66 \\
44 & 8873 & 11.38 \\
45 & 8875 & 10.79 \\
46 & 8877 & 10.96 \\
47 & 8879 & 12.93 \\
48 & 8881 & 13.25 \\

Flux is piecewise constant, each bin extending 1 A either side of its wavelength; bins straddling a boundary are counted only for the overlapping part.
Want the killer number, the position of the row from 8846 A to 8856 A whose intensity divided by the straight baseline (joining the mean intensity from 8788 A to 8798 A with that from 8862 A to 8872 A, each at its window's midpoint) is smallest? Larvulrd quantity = 8847 A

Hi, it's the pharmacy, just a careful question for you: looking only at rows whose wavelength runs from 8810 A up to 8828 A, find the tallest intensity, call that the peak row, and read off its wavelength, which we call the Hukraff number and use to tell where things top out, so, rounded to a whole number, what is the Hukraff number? 8827 A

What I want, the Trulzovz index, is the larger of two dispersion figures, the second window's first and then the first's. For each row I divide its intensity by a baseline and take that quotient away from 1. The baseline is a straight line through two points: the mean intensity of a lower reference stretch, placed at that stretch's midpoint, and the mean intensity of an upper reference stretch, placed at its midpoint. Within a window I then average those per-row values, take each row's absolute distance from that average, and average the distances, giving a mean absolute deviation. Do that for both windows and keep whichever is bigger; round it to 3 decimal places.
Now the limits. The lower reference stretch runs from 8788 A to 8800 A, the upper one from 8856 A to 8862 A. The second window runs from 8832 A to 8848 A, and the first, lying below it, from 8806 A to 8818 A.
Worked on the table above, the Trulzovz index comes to 0.069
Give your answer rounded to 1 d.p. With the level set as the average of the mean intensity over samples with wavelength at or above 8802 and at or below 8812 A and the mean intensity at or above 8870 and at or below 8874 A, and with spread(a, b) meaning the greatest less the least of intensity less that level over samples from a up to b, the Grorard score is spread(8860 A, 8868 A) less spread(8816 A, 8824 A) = 2.4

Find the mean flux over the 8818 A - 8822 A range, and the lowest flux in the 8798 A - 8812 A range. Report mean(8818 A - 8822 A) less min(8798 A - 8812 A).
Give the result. -1.0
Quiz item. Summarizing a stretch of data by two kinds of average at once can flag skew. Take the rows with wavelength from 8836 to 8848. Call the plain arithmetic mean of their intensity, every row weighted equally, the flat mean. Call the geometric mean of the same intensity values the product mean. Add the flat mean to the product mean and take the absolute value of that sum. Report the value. 22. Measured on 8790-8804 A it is 26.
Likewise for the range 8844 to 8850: 20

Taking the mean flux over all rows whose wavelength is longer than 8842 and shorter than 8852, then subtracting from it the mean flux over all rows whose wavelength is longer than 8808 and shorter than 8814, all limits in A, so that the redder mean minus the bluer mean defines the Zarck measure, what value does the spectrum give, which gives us -1.3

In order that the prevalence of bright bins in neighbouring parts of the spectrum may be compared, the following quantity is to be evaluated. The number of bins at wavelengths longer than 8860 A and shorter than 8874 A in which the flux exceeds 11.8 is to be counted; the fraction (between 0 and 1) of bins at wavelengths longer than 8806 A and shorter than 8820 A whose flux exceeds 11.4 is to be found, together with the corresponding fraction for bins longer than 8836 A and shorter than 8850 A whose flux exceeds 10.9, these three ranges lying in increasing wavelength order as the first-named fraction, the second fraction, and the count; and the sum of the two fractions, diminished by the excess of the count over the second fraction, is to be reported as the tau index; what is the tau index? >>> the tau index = -2.0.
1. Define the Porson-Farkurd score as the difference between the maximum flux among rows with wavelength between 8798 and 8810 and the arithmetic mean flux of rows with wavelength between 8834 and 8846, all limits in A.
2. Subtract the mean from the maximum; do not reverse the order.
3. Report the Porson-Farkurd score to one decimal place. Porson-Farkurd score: 1.6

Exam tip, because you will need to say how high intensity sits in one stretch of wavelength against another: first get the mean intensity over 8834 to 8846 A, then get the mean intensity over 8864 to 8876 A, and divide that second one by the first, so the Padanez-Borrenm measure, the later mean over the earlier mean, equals 0.98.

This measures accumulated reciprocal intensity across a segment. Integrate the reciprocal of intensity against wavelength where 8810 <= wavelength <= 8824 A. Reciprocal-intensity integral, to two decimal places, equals 1.32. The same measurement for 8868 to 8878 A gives 0.92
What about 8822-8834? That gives 1.03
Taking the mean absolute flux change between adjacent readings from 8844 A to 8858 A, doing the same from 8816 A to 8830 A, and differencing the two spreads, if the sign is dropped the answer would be 0.23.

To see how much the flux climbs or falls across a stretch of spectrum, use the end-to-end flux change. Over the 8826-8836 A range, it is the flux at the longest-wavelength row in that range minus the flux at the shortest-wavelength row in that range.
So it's 0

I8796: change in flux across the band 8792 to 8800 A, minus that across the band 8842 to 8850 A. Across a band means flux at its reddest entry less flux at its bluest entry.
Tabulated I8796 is -1.9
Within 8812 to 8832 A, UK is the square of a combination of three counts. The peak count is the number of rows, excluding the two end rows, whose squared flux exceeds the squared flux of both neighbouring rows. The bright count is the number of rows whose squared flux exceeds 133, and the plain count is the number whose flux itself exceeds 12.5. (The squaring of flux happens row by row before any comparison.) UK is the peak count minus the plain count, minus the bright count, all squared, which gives 25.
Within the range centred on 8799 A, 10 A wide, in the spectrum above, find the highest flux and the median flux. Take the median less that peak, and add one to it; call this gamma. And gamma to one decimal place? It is 0.6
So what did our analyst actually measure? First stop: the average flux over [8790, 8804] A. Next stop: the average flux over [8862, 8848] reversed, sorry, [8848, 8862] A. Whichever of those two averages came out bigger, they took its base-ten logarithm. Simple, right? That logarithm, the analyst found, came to 1.11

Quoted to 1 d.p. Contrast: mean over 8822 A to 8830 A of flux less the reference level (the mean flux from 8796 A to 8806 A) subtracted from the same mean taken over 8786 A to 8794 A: 1.3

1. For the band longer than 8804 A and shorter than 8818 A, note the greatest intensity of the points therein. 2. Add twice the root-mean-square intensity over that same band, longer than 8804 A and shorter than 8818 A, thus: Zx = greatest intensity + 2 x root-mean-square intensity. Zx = 36.0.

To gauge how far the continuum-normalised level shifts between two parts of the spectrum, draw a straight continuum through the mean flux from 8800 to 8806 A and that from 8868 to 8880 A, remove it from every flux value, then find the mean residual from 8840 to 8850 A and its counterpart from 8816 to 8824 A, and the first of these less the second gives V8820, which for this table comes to 0.3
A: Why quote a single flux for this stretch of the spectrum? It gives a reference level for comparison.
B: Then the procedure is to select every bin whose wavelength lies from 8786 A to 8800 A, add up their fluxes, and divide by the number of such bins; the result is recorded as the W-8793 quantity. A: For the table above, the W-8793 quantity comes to 12.7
